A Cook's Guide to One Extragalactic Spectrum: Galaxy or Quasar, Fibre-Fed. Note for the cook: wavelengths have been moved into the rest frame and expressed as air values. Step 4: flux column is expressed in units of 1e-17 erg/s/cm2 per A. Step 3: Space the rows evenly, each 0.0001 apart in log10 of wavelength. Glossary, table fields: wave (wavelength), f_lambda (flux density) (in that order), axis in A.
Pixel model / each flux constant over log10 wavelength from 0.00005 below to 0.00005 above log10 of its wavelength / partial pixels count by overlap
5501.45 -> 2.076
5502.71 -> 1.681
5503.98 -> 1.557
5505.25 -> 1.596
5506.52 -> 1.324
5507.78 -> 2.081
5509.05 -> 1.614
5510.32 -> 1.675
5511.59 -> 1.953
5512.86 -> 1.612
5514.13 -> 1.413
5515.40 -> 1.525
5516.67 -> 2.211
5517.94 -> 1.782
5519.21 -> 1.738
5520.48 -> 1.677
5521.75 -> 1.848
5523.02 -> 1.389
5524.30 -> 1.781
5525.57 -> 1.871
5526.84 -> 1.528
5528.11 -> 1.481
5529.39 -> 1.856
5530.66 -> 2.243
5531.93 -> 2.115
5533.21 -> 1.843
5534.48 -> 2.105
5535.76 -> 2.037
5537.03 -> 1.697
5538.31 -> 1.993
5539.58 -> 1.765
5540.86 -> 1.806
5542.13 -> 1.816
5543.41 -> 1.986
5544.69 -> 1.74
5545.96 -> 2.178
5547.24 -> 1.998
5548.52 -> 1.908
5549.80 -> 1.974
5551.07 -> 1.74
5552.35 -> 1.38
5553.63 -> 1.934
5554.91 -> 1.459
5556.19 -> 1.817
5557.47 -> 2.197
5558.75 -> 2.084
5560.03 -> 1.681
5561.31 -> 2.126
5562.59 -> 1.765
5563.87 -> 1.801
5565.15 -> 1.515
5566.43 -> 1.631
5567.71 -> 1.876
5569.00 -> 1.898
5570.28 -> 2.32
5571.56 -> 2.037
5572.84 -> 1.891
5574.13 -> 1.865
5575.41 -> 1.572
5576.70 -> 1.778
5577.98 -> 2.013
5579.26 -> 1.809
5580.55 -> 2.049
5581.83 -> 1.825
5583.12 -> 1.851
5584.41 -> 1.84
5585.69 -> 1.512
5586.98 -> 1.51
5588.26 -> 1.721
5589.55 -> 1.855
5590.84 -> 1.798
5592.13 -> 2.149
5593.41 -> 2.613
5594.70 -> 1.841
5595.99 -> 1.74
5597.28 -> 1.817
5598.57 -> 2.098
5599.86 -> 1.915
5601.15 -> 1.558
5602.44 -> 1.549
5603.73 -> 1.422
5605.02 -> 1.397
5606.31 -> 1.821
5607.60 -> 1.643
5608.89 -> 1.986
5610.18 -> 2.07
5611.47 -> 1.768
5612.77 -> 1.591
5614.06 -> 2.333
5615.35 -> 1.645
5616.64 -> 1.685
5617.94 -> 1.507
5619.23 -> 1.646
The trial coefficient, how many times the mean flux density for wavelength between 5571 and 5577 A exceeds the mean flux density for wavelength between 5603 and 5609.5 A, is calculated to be 1.11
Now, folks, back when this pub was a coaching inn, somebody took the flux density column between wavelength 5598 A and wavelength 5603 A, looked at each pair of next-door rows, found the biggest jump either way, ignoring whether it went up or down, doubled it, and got 0.71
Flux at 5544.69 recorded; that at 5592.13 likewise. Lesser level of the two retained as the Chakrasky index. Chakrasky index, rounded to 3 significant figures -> 1.74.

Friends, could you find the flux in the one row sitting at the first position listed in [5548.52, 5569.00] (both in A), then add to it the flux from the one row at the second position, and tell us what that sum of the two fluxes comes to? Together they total 3.81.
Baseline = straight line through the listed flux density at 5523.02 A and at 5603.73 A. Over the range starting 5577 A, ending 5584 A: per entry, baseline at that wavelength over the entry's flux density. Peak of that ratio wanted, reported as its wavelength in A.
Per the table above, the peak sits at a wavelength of 5579.26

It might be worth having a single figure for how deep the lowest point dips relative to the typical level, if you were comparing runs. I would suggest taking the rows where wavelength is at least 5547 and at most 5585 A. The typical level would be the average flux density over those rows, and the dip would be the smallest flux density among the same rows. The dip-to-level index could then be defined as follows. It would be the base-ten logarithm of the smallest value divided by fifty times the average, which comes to -1.83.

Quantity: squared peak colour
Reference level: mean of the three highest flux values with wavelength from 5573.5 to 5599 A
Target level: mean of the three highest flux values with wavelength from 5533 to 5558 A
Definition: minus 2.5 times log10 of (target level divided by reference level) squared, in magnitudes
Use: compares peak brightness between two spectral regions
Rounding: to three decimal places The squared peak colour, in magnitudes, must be 0.124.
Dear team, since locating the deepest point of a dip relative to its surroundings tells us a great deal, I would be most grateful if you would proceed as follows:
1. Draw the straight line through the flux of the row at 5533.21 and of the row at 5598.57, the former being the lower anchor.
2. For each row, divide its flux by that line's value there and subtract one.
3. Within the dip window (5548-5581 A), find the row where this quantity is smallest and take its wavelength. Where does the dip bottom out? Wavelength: 5552.35 A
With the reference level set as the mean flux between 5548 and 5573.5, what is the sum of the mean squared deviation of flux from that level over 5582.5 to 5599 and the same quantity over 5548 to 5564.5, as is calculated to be 0.131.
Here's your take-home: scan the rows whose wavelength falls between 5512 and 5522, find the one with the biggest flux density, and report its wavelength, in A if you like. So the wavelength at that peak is 5516.67 A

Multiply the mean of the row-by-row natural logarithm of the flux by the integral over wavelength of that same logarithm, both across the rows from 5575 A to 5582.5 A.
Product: 2.8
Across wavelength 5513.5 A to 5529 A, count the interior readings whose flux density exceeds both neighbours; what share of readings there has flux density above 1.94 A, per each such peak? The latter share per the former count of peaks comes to 0.03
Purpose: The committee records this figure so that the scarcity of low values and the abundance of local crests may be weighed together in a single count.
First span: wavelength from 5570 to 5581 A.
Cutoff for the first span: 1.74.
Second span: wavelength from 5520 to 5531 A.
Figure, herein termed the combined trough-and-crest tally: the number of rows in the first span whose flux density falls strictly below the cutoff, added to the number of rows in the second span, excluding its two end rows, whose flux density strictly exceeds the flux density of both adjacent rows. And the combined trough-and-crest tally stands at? 3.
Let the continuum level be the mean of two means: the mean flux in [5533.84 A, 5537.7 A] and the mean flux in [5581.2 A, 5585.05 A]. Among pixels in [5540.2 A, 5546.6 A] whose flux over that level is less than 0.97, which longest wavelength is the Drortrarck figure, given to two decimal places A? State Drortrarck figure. 5544.69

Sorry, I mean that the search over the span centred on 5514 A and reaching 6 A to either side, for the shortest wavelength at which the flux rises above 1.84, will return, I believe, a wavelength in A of 5511.59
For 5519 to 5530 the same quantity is 5521.75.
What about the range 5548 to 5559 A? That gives 5548.52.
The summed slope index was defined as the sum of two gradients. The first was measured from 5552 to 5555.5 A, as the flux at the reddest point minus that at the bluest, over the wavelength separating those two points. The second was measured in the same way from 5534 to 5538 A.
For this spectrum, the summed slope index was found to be -0.13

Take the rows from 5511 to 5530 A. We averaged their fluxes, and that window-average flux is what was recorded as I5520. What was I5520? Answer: 1.71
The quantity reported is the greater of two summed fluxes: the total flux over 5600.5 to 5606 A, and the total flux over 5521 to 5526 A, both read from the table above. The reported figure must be 6.9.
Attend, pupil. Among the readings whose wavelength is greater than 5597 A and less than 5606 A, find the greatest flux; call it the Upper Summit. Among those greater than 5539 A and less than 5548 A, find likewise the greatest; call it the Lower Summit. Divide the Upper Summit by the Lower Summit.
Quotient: 0.96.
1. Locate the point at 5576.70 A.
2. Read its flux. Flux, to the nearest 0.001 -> 1.778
